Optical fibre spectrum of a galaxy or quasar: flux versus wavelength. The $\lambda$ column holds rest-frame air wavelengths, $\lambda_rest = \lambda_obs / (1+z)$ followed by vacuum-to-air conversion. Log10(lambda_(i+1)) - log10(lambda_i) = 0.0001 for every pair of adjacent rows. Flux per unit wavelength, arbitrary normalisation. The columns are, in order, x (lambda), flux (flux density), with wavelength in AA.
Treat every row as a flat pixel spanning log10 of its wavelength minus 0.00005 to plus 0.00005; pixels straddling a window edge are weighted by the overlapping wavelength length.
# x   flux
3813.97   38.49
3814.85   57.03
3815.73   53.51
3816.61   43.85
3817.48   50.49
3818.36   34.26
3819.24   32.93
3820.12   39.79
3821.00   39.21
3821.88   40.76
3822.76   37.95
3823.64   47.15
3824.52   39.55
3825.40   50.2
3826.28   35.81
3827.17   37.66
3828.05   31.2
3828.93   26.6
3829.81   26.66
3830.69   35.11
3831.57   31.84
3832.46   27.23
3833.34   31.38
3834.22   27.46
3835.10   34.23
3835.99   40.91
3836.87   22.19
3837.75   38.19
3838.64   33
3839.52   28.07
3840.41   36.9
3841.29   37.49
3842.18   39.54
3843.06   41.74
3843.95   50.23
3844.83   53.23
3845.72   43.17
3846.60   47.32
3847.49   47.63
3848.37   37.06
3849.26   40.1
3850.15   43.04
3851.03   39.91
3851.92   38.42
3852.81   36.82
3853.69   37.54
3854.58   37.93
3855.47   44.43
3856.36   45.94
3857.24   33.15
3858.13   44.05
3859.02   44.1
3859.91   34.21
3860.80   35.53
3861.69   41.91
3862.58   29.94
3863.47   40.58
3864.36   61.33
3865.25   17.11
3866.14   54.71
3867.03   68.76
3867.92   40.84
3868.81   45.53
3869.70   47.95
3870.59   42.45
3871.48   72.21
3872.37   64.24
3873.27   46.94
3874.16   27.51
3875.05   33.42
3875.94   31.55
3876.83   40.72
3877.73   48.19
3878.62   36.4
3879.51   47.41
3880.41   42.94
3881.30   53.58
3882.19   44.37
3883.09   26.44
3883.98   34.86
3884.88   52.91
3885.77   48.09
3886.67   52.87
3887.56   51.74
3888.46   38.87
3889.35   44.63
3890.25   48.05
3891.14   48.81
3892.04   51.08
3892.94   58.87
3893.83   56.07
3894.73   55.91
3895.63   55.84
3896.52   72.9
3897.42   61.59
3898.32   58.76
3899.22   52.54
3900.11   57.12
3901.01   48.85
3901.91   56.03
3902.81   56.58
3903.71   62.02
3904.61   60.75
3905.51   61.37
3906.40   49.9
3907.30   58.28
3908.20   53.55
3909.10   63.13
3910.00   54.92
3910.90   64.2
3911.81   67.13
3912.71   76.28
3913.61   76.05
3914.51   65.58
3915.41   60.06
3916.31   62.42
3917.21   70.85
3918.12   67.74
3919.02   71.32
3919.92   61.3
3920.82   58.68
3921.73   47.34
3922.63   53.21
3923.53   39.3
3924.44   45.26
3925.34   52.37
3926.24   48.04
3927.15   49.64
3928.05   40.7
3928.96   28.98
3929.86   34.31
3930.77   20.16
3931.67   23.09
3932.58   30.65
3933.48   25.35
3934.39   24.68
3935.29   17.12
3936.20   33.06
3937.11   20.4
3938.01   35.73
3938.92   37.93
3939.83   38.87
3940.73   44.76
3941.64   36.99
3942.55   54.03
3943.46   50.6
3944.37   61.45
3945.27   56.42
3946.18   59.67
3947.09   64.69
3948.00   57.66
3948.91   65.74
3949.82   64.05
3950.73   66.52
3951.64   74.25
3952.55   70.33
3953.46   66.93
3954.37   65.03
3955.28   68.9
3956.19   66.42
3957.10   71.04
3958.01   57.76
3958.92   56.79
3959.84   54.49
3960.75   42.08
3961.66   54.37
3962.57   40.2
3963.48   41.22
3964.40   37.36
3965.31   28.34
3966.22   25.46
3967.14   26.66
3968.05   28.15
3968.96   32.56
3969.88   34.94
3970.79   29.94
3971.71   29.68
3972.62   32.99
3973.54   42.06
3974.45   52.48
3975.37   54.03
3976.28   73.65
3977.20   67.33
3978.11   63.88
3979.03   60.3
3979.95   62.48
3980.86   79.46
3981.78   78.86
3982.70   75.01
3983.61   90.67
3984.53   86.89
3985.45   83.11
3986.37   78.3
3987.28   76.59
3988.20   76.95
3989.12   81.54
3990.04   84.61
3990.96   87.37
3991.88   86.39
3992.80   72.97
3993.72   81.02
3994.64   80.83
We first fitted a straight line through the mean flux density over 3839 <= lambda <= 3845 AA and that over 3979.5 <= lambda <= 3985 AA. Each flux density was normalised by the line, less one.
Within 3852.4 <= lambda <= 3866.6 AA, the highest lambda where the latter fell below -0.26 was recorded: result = 3865.25 AA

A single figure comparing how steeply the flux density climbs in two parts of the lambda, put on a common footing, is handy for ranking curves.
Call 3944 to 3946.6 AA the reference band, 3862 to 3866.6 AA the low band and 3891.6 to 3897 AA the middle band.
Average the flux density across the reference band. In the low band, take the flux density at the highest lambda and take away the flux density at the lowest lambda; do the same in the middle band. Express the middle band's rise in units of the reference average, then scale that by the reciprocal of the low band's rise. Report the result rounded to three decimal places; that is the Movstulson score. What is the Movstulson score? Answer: 0.015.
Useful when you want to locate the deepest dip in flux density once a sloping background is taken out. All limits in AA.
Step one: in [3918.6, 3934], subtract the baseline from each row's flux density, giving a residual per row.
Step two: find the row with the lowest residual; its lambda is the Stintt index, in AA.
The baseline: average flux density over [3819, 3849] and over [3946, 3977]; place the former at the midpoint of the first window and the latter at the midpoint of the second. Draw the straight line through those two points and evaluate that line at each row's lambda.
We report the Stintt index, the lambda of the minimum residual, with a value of 3930.77 AA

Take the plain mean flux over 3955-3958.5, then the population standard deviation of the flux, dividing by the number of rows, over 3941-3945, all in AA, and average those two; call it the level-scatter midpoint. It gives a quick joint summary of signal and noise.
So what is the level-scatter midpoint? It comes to 37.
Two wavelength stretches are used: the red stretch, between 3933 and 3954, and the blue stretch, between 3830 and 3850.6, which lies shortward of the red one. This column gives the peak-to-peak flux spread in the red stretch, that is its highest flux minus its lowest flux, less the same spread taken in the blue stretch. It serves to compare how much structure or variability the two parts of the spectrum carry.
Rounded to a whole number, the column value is 26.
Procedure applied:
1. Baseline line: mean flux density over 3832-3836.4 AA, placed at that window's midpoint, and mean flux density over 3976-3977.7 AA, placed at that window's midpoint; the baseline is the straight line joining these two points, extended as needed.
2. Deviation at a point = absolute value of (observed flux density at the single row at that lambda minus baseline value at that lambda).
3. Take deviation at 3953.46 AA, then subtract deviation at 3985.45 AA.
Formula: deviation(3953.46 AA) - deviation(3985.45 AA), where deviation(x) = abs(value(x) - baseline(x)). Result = -8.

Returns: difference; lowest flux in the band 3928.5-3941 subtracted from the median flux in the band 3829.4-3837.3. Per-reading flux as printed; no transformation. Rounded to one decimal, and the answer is 14.3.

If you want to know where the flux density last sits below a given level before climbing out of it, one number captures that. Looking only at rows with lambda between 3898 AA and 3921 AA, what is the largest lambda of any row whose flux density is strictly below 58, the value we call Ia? 3910.00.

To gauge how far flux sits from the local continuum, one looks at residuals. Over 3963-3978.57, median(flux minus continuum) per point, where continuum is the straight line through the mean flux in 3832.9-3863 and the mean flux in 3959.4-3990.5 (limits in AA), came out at -20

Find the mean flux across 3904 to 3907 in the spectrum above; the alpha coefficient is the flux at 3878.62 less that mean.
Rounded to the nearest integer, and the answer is -21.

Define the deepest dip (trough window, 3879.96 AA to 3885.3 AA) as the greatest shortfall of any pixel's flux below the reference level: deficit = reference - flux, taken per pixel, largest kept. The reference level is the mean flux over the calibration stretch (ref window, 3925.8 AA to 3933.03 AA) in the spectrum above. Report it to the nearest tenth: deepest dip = 8.0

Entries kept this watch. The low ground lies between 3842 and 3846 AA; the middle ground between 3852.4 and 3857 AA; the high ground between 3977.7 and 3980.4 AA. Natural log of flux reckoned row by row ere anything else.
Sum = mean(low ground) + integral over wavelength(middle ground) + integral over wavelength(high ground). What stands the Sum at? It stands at 32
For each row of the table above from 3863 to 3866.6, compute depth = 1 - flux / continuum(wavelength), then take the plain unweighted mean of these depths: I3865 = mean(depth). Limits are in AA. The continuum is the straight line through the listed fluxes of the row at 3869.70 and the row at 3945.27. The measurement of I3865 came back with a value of 0.08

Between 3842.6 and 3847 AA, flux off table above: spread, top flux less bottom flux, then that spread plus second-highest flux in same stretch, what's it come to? 62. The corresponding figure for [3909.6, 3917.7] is 97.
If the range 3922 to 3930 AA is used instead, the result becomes 77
